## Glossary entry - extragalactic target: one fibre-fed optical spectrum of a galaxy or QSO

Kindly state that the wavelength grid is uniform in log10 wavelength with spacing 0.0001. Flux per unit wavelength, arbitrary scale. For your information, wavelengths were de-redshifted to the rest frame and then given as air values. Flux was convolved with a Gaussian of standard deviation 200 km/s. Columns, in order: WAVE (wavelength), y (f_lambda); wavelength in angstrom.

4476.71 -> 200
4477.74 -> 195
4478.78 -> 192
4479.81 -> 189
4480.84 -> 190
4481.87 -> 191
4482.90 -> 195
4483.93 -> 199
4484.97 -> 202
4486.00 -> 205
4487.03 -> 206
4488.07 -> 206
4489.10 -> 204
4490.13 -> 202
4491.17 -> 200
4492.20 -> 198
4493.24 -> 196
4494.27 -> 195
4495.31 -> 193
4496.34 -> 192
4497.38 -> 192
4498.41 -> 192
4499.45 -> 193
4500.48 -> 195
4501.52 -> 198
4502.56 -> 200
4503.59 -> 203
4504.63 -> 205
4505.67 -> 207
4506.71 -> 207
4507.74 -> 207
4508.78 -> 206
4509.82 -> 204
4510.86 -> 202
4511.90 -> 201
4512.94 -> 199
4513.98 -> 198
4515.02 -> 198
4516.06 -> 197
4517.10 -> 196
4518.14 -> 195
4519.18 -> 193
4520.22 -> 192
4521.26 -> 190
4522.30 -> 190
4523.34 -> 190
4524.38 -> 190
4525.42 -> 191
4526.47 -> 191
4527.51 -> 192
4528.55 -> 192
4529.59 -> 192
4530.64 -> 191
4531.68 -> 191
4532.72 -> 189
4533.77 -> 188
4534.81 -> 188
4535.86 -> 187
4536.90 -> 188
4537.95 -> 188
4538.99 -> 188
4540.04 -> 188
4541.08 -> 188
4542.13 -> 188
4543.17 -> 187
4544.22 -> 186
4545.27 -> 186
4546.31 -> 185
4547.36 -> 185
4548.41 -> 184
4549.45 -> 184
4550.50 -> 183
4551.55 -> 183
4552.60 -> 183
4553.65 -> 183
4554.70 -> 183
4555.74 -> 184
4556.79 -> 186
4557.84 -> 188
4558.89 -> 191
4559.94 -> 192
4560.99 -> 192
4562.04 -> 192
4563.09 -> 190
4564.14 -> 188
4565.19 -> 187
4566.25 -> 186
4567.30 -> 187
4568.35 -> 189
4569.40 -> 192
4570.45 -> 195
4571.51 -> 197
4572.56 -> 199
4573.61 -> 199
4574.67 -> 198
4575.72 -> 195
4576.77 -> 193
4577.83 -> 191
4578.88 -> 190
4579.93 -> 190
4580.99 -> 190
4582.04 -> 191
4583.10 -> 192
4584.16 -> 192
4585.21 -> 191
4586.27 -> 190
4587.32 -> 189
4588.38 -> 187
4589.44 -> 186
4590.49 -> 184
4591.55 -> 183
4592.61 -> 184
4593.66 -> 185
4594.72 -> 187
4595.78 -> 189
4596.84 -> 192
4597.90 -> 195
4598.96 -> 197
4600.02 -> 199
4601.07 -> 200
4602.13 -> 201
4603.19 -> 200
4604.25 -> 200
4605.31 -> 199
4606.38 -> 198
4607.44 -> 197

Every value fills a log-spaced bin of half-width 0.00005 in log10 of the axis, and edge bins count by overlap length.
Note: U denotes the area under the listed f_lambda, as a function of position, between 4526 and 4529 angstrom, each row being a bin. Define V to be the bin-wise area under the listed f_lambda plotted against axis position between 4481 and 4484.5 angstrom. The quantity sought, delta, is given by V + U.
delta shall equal 1257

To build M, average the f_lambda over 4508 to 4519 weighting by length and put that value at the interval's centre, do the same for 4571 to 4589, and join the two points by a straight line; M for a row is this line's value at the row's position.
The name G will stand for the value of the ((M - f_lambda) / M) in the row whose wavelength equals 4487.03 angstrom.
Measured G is -0.02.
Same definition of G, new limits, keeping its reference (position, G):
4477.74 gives 0.04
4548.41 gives 0.06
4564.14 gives 0.03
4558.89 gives 0.02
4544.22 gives 0.05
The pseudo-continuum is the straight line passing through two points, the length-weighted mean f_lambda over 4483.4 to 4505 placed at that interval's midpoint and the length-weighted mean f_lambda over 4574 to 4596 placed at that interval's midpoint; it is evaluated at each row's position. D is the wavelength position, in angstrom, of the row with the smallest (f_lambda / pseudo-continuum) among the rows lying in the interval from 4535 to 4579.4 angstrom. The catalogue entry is 4550.50 angstrom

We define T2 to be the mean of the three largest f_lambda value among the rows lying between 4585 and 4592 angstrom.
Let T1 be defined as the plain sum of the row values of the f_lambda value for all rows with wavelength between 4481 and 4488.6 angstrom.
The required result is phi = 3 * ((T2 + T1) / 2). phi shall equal 2391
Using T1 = 1404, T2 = 190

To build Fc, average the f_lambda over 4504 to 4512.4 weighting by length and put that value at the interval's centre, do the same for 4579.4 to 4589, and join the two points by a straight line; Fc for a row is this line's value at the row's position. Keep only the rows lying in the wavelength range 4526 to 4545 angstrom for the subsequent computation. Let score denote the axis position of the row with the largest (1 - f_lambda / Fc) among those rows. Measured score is 4535.86 angstrom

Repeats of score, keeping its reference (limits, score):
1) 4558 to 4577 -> 4566.25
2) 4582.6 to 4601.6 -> 4591.55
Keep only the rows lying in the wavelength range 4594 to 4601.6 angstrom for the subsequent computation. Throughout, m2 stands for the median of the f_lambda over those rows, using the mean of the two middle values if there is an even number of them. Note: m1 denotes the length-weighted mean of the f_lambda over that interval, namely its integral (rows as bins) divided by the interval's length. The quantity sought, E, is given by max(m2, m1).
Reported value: 195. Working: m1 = 194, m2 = 195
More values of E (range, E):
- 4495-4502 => 194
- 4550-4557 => 183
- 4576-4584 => 191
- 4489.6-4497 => 196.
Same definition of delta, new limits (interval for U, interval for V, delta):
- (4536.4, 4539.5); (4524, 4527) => 1154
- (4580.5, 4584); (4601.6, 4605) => 1349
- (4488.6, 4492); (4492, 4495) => 1273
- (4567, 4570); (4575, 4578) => 1151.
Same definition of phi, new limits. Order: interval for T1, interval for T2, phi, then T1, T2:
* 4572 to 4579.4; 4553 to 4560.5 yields 2333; 1365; 190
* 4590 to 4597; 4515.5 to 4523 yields 2250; 1304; 196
